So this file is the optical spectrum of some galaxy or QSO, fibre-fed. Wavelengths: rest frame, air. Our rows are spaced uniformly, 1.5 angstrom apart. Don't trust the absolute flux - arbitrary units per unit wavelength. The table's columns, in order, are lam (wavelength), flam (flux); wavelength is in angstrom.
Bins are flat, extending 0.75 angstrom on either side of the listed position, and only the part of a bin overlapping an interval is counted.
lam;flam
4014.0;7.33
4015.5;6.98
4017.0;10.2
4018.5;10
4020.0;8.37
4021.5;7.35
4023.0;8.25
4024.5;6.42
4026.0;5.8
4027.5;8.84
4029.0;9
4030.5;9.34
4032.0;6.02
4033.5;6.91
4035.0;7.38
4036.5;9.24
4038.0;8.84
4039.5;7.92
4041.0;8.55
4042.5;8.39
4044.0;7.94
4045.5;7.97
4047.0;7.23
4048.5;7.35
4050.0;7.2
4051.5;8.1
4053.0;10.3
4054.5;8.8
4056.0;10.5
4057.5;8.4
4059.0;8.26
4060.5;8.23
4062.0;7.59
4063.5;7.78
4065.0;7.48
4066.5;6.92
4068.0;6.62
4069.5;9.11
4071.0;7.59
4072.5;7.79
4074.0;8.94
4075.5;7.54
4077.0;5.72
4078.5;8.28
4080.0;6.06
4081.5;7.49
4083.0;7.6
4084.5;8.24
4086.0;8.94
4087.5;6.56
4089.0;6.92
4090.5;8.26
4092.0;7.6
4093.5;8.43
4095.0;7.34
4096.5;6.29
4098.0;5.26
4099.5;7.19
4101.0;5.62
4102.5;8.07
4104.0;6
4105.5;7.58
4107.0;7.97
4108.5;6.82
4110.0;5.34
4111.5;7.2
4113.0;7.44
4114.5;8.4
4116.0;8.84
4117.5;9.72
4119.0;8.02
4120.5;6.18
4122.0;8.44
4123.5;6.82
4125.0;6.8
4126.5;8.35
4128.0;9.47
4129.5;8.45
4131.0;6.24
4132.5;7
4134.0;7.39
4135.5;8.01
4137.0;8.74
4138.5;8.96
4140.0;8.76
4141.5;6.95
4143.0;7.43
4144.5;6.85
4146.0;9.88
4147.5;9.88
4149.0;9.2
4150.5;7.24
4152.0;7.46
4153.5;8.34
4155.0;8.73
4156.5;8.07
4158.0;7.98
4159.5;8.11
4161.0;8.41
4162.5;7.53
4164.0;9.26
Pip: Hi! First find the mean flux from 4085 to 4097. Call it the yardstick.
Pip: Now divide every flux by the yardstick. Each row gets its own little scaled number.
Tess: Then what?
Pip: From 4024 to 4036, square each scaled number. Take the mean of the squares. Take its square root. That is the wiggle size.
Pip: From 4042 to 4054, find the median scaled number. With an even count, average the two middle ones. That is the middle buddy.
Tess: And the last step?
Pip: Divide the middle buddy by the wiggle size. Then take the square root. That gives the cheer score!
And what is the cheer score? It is 1.02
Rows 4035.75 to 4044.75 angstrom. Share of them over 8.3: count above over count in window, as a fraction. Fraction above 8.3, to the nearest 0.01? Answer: 0.67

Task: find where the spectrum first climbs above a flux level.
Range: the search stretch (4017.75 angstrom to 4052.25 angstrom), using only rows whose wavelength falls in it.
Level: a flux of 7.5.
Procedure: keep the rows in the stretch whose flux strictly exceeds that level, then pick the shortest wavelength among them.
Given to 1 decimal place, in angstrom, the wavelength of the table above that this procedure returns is 4018.5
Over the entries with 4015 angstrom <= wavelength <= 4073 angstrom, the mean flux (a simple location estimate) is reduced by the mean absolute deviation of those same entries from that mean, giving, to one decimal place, 7.2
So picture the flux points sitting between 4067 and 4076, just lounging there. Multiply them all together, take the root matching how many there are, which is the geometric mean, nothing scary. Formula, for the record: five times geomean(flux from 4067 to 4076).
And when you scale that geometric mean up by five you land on 39.4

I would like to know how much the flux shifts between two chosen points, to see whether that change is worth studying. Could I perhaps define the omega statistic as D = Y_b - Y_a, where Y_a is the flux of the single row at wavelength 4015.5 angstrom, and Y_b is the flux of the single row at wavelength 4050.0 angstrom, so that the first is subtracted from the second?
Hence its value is 0.2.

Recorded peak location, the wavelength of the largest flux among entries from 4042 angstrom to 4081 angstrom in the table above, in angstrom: 4056.0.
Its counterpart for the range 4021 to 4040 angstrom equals 4030.5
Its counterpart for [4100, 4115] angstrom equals 4114.5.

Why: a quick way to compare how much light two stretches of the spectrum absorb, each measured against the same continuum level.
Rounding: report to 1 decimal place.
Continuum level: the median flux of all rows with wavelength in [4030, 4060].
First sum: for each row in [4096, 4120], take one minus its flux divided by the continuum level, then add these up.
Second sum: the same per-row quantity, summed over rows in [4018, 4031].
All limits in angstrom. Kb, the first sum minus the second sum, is 1.8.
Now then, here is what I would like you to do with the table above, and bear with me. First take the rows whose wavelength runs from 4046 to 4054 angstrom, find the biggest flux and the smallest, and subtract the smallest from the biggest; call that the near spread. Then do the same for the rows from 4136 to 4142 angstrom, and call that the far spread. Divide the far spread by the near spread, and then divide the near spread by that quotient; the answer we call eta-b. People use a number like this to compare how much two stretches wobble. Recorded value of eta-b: 5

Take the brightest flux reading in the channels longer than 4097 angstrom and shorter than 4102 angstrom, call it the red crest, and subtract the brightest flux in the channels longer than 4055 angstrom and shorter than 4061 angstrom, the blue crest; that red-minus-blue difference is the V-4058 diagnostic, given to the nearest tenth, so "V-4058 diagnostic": -3.3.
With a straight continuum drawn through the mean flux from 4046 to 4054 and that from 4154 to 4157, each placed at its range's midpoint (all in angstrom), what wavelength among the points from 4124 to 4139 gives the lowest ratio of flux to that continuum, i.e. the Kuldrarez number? 4131.0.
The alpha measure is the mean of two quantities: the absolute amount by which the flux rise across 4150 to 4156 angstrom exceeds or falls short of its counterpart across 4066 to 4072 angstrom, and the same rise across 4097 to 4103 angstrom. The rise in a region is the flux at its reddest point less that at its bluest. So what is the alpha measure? 1.8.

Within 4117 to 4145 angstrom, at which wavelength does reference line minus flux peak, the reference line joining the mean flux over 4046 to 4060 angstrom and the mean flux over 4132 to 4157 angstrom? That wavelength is 4120.5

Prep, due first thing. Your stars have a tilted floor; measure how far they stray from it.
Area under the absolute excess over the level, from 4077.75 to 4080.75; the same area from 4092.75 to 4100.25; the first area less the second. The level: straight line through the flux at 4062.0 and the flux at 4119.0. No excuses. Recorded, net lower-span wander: -5.6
